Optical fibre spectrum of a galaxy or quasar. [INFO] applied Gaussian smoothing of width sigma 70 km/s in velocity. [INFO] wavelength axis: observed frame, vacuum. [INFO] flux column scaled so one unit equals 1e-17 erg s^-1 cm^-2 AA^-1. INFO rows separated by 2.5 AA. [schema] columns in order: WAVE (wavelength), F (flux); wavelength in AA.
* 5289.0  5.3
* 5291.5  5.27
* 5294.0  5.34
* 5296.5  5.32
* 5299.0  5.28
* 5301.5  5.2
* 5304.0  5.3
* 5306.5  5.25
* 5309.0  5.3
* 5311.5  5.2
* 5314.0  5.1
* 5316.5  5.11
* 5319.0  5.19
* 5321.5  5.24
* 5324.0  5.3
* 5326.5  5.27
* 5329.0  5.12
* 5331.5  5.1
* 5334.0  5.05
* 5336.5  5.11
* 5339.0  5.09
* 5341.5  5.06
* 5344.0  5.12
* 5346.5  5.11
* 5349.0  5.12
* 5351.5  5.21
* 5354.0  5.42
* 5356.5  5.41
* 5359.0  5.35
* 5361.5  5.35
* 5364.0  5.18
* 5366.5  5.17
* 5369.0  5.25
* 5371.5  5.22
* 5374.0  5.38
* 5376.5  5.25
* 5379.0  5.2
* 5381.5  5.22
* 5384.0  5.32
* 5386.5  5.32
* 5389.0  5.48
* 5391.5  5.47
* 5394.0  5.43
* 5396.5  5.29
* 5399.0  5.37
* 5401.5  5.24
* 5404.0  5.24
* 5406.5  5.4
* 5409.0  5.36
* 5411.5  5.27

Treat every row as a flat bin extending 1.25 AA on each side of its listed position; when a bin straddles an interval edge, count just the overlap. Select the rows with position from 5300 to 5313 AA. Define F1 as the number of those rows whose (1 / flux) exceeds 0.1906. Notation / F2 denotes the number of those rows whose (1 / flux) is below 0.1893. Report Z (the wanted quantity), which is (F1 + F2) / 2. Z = 2.00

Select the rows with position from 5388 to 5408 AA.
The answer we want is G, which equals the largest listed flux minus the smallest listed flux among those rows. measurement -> 0.24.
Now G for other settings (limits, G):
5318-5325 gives 0.11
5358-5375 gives 0.21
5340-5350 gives 0.06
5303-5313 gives 0.10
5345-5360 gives 0.31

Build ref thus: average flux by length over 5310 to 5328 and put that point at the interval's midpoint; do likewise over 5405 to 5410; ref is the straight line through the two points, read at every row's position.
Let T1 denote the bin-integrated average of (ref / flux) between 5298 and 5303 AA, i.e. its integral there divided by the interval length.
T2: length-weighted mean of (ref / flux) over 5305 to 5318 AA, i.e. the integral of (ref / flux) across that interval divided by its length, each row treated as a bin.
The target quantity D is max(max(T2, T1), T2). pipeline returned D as 1.00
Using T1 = 0.99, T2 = 1.00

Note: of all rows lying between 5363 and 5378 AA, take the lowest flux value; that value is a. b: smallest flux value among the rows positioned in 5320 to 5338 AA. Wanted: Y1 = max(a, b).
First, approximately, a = 5.17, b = 5.05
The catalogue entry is 5.17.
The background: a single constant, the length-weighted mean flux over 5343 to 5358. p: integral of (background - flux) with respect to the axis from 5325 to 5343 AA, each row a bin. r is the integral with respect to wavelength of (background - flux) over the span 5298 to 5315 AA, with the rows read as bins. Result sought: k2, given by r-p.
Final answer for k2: -2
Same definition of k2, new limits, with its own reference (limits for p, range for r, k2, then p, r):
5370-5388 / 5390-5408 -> -1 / -0.7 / -2.1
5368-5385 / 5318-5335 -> 1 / -0.5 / 0.9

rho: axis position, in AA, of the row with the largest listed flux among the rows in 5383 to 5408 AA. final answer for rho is 5389.0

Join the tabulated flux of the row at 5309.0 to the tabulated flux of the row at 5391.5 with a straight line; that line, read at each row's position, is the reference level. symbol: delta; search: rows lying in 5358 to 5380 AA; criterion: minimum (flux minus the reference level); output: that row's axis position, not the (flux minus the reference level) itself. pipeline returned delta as 5366.5 AA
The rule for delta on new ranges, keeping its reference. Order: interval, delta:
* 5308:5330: 5329.0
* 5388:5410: 5404.0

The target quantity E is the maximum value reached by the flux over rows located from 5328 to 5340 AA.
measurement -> 5.12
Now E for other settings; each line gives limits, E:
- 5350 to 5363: 5.42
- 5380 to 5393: 5.48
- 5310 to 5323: 5.24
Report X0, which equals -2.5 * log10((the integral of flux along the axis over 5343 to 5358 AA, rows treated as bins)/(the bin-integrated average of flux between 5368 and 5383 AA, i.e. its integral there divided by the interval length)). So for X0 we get -2.94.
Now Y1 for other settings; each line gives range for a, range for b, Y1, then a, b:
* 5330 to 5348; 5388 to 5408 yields 5.24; 5.05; 5.24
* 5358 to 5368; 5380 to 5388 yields 5.22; 5.17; 5.22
